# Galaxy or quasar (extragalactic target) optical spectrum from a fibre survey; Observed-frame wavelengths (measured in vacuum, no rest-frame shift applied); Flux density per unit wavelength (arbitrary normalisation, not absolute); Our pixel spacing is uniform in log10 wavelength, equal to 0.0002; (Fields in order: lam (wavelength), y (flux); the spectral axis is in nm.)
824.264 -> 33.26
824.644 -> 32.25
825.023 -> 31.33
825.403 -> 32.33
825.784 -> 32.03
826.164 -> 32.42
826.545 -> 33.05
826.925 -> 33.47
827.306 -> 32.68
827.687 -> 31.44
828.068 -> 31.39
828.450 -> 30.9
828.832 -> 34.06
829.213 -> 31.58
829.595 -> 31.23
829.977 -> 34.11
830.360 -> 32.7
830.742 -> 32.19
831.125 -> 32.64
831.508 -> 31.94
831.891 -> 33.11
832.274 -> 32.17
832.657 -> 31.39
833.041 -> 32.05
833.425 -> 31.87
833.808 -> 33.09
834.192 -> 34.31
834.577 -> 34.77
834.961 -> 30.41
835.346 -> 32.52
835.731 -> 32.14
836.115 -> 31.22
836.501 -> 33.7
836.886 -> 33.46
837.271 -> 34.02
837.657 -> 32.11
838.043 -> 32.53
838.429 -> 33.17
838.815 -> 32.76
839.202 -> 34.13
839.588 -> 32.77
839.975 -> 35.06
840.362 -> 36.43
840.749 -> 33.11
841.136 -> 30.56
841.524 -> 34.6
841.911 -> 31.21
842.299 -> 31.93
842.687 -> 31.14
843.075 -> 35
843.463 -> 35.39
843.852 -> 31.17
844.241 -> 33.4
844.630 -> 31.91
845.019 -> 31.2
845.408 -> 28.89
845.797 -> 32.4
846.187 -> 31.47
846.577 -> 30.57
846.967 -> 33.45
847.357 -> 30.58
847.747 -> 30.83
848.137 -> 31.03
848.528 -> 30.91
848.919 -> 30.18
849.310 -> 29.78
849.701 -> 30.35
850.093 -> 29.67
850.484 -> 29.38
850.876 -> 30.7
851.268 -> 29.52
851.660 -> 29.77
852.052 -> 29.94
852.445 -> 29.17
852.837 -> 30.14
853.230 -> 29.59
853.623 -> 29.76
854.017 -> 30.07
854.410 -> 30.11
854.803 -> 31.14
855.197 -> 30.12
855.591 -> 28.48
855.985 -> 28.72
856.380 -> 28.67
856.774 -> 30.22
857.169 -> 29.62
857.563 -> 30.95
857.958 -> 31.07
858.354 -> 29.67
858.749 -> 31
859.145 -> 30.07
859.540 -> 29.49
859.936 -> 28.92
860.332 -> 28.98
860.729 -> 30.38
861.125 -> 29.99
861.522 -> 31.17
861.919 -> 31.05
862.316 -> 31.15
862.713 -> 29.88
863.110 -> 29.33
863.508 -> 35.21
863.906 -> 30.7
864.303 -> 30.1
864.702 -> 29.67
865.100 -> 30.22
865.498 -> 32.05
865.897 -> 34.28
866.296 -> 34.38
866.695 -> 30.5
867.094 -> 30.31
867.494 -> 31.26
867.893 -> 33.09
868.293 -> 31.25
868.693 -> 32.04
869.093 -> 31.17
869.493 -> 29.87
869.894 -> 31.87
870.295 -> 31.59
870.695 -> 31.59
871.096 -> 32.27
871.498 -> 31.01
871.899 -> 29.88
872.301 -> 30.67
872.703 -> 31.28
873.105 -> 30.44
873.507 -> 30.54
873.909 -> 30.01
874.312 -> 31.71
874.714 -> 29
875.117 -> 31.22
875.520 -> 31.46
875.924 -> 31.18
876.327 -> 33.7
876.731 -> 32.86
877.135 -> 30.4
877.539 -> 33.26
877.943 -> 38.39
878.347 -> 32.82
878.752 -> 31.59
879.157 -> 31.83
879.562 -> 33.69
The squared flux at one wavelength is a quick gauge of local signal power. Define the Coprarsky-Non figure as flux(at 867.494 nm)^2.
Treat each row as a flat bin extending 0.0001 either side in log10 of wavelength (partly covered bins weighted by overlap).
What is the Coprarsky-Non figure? 977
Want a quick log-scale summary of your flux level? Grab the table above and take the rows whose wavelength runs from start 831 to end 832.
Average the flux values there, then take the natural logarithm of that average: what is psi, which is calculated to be 3.48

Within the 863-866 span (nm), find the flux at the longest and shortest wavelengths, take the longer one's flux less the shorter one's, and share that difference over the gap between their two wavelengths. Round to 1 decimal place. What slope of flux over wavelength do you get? 1.8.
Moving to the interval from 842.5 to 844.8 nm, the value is 0.4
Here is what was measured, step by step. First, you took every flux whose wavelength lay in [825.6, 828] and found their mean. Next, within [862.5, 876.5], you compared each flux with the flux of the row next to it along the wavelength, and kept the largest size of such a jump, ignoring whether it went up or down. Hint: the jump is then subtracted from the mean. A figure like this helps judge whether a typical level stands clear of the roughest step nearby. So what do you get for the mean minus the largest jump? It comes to 26.6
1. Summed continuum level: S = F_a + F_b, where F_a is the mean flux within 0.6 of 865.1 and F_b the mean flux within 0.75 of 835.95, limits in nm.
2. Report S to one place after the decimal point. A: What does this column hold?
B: 63.0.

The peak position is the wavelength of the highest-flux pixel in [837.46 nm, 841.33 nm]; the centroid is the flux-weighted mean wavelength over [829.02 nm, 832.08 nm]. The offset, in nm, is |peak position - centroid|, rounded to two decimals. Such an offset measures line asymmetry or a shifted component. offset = 9.80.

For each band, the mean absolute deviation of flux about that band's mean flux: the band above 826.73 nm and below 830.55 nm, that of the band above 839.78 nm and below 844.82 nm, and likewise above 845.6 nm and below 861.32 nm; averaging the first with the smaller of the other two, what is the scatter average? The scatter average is 0.882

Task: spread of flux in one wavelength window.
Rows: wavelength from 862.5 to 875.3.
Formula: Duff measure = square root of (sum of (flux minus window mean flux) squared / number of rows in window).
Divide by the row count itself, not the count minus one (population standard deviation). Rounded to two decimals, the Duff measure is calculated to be 1.43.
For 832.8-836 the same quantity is 1.31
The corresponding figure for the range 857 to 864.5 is 1.33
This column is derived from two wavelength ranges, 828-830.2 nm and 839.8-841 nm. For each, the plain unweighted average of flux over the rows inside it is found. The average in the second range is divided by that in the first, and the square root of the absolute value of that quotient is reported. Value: 1.04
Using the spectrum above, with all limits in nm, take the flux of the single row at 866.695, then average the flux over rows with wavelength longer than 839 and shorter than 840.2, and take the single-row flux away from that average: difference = 3.5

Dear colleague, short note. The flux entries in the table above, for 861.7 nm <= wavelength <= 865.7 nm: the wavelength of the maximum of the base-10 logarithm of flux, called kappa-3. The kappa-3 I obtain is 863.508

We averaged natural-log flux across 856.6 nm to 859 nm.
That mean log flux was 3.41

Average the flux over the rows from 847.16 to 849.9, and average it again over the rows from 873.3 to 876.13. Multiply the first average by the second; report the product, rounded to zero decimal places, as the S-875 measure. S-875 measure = 938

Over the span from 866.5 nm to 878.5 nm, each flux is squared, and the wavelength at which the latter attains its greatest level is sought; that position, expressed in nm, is 877.943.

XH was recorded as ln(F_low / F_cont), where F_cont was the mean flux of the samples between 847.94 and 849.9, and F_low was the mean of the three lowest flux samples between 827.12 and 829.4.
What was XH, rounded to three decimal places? 0.026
